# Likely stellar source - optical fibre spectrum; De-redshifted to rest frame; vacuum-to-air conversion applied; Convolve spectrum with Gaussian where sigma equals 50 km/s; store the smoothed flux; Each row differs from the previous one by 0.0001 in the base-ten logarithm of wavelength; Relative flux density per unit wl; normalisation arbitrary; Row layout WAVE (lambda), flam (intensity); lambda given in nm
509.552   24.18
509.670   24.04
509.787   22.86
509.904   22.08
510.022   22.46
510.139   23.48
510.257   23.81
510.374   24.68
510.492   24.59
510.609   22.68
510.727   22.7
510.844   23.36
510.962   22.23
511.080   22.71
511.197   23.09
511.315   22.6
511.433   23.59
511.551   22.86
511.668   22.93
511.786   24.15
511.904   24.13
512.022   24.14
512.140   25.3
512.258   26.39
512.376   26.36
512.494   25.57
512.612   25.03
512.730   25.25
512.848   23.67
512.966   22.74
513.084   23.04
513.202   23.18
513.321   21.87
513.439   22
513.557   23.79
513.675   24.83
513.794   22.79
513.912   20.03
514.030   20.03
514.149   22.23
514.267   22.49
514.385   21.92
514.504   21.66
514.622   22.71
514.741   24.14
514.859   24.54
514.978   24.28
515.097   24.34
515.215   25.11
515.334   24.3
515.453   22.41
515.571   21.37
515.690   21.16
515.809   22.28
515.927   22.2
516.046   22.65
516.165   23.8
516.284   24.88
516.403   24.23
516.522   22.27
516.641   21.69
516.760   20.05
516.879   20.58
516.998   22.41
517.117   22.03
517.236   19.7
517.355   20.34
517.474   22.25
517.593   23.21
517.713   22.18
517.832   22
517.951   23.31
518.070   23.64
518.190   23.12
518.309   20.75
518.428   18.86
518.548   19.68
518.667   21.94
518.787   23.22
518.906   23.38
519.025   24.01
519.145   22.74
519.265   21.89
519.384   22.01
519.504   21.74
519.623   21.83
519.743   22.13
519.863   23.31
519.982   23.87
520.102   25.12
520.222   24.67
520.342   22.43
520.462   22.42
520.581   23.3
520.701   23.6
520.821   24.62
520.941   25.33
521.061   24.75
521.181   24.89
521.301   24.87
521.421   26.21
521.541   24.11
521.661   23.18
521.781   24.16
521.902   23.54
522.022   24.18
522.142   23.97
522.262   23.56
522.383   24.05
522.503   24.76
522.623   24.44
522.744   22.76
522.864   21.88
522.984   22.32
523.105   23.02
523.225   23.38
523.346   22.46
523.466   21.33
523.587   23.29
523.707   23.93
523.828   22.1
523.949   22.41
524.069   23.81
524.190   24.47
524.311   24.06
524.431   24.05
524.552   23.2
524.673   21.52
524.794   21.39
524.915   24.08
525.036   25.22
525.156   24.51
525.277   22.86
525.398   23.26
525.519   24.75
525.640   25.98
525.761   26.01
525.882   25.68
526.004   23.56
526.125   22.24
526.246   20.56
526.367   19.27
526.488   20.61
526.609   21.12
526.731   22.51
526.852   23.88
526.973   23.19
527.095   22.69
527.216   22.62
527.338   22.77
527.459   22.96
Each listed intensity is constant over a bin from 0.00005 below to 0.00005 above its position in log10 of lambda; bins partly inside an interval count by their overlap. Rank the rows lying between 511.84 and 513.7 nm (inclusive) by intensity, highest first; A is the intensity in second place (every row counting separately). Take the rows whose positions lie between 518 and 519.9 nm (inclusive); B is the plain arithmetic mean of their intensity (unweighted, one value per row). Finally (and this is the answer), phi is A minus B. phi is 4.2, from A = 26.36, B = 22.1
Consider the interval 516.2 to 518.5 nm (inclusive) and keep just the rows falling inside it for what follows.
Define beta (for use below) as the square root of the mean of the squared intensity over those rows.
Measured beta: 22.0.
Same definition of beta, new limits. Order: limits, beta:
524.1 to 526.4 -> 23.6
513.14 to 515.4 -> 23.0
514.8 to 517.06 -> 22.9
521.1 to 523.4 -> 23.8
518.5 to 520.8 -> 22.8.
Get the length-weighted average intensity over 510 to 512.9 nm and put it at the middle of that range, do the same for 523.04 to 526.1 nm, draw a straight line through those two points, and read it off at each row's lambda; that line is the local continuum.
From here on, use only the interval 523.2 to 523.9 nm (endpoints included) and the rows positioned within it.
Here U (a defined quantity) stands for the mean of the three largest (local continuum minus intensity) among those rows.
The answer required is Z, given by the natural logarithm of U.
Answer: 0.50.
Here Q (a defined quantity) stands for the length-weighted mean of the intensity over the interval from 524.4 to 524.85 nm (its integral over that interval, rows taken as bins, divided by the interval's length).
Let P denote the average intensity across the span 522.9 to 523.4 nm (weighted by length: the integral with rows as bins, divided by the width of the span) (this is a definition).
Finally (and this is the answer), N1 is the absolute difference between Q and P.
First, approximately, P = 22.7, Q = 22.4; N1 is 0.32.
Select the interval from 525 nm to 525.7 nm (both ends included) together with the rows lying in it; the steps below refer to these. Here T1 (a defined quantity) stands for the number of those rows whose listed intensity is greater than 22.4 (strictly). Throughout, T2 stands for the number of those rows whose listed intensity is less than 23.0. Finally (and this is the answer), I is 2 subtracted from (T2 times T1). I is 4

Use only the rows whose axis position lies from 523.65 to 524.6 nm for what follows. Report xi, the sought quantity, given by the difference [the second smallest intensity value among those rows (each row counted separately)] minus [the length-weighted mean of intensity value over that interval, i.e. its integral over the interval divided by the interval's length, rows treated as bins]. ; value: -1.09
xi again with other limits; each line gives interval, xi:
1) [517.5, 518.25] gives -0.69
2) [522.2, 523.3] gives -1.01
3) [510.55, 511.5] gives -0.27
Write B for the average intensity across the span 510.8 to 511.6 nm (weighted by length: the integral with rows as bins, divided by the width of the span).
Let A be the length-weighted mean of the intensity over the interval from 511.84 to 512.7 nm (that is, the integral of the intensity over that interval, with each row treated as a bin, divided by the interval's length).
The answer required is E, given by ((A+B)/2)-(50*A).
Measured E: -1239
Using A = 25.3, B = 22.9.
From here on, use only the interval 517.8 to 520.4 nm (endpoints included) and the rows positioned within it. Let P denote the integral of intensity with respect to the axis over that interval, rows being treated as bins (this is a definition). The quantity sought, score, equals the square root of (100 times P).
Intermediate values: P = 59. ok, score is 76.5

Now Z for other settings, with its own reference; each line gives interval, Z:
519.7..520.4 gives 0.08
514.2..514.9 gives 0.61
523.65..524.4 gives -0.18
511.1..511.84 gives 0.13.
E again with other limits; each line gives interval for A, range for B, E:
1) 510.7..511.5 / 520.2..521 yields -1122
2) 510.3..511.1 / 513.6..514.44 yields -1143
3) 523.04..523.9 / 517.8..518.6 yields -1116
